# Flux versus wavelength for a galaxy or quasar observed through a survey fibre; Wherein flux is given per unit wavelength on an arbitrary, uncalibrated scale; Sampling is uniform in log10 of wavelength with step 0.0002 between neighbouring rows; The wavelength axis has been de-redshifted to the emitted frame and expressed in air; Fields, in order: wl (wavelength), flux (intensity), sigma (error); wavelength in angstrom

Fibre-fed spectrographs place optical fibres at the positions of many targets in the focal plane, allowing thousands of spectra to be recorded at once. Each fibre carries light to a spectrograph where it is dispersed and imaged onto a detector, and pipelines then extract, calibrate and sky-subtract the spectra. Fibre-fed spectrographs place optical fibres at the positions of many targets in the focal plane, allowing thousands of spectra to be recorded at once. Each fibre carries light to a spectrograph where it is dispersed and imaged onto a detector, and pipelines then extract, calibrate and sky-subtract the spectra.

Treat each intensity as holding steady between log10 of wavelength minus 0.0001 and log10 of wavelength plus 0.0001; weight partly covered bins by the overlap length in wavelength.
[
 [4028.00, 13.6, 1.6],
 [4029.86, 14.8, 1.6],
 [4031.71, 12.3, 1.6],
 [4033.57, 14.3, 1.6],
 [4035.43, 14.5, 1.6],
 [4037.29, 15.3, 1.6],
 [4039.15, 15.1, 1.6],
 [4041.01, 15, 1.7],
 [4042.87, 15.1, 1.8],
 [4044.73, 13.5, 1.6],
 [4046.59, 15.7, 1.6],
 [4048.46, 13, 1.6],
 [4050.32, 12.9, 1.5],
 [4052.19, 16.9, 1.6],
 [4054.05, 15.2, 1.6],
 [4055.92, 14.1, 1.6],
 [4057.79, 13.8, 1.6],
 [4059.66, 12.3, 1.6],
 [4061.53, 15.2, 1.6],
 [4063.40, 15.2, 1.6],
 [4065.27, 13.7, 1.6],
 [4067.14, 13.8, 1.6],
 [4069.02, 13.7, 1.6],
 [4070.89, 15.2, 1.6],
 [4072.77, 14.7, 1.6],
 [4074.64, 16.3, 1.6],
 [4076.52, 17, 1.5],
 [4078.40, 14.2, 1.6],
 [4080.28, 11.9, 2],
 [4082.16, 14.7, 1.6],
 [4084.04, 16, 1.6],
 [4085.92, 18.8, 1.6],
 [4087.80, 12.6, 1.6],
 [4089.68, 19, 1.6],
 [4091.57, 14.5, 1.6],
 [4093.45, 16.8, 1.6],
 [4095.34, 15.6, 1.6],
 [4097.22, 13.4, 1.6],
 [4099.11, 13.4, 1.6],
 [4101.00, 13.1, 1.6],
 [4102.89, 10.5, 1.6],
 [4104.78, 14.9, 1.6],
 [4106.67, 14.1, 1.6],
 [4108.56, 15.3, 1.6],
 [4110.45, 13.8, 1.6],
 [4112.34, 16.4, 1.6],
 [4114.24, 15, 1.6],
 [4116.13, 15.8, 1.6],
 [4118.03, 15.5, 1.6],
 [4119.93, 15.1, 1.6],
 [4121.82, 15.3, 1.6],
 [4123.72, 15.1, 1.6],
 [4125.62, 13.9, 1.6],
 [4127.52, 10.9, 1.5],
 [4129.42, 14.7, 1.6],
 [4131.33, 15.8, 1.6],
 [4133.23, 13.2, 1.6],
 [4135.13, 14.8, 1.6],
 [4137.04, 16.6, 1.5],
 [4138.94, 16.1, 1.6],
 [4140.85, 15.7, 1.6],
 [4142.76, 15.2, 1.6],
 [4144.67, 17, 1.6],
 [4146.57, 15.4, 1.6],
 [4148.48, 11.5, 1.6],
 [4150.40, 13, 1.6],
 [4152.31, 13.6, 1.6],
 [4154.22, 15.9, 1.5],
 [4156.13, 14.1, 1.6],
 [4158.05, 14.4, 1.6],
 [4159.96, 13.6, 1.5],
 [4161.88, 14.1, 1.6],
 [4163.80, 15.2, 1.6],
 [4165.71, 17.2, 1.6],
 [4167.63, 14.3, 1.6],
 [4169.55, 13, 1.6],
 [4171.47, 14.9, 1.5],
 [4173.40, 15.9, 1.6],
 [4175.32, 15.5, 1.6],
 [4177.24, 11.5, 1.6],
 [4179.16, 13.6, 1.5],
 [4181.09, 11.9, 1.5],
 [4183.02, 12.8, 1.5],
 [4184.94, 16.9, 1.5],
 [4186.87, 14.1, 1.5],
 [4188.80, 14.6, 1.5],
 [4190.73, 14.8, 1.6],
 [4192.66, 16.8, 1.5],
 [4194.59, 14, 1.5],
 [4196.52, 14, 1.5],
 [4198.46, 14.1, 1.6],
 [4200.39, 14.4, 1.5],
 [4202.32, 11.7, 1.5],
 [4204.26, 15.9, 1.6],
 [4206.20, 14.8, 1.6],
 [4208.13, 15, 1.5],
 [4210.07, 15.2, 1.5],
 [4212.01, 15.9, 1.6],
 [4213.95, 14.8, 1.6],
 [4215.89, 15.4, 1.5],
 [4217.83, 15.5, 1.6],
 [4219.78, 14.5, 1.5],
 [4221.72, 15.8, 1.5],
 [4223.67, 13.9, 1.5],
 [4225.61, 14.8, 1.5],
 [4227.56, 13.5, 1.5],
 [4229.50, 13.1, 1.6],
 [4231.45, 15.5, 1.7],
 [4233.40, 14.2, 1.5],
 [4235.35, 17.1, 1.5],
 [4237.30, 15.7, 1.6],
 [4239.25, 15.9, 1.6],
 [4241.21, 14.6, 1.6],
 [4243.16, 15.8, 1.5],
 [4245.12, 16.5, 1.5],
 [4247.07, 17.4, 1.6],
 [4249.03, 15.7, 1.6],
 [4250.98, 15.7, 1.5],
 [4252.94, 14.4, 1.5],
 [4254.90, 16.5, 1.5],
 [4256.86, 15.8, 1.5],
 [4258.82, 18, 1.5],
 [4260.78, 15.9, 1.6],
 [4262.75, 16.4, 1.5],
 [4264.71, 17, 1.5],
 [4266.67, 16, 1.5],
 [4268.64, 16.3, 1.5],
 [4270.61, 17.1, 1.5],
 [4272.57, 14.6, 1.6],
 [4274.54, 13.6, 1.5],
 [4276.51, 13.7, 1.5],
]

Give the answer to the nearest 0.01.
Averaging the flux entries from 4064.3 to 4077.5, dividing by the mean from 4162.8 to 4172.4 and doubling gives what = 2.00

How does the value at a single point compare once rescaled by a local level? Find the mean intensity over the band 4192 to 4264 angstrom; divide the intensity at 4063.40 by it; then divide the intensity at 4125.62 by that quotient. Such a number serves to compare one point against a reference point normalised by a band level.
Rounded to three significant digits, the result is 13.9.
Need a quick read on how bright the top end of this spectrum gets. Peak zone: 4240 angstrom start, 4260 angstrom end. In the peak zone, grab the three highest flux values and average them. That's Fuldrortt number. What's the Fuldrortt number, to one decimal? 17.3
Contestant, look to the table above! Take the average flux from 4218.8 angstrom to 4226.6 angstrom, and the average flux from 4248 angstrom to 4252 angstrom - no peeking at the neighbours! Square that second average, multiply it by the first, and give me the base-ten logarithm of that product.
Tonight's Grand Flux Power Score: 3.56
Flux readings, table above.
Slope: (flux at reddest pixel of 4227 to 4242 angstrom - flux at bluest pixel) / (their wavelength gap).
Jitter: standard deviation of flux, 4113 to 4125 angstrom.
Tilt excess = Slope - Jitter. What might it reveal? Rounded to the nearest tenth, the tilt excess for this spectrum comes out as -0.2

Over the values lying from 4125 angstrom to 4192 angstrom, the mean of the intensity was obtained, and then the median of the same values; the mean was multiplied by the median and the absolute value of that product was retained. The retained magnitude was 211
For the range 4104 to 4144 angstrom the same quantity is 225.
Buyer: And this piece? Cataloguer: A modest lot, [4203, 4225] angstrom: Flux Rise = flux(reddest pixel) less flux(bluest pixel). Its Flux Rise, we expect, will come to -2.0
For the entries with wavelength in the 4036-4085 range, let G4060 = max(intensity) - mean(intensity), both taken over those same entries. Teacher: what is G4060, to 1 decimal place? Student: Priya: 2.4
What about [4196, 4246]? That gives 2.2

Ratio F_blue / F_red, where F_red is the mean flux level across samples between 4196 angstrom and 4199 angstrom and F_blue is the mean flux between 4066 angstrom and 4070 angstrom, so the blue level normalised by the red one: 0.98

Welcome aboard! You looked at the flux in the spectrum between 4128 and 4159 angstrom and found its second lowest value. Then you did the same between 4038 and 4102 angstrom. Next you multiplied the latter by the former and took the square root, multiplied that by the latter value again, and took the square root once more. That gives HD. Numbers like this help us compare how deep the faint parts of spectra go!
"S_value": 12.5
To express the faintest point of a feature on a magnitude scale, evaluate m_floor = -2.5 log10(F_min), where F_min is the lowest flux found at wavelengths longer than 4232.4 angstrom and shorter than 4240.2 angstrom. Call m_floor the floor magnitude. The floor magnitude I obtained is -2.88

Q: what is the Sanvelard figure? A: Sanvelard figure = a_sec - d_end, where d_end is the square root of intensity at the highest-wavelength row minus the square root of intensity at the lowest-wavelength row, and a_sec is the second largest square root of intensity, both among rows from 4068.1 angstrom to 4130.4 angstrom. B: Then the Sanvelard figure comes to 4.20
